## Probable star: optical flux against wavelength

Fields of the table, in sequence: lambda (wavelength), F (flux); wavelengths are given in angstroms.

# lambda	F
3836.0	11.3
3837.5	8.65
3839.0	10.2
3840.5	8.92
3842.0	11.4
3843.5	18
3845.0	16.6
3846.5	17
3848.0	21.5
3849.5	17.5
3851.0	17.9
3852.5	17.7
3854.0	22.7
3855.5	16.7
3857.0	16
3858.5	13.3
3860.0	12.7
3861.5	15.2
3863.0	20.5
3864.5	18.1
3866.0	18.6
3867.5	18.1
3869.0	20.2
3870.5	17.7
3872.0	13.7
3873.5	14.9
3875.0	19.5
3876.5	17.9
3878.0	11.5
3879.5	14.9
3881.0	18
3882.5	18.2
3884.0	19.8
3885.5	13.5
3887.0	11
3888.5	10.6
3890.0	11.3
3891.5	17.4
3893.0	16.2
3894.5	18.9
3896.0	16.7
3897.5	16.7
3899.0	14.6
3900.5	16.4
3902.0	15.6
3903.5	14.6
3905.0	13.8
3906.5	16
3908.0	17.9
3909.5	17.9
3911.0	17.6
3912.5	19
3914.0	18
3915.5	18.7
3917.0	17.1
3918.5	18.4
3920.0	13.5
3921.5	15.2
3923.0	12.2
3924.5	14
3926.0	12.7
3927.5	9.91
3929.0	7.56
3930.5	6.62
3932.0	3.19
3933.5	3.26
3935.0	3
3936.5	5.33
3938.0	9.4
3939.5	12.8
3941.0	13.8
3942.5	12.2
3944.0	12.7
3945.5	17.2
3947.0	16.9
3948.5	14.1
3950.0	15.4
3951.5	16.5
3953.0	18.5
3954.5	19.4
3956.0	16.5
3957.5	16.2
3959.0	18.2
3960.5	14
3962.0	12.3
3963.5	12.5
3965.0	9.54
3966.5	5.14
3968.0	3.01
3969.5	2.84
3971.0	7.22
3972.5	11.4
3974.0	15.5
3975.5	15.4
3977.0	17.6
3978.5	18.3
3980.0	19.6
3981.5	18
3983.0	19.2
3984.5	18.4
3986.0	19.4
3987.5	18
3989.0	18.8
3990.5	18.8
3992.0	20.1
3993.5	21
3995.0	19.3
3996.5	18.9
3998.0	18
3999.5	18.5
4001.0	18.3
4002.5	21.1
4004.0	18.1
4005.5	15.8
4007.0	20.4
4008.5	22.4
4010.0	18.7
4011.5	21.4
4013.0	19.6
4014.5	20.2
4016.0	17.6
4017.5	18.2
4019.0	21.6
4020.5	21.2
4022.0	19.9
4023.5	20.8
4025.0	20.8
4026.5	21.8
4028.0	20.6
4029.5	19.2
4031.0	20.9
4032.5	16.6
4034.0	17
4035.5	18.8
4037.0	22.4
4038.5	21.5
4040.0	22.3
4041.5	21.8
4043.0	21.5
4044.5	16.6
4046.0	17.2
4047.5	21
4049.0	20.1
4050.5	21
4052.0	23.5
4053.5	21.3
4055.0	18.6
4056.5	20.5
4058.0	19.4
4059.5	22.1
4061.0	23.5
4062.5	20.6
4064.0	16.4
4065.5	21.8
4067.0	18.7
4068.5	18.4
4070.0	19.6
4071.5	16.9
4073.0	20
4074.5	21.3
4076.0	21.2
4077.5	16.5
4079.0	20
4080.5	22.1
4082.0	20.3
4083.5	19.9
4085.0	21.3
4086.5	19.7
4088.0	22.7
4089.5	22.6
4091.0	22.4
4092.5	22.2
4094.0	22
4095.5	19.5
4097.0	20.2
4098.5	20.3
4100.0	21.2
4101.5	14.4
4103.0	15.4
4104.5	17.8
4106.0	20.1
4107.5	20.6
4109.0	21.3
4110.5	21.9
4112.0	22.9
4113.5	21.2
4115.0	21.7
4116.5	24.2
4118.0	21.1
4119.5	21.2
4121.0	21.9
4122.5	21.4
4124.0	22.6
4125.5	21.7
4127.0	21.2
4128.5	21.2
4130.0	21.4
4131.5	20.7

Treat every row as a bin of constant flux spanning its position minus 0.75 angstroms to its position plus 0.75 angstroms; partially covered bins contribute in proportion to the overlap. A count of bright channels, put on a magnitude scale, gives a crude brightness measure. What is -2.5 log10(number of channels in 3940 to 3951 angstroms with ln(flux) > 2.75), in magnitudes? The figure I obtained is -0.8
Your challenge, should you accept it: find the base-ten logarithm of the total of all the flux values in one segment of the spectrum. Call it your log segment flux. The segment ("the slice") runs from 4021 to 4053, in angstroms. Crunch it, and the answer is 2.63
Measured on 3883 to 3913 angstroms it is 2.50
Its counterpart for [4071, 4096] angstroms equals 2.54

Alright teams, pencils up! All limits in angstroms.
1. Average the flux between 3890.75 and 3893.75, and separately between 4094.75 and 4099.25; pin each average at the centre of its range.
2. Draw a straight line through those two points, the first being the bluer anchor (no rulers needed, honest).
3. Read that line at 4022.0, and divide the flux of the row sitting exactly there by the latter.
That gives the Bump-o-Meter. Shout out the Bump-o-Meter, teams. 1.06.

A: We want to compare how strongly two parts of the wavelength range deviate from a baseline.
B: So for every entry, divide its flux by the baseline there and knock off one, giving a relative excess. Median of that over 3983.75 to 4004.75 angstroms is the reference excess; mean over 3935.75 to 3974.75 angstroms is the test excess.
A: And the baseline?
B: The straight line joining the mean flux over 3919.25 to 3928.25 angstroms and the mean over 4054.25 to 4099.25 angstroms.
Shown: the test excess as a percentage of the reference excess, -75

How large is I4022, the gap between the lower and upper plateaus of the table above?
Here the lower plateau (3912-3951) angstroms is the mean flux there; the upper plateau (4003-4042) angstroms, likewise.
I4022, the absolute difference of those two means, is 7.6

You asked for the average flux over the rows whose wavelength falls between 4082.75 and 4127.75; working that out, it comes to 21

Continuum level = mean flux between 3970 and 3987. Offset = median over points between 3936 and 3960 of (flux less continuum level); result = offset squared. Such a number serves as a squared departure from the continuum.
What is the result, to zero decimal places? 0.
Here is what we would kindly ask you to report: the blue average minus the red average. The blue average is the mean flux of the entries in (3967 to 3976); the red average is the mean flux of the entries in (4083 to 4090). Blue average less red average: -12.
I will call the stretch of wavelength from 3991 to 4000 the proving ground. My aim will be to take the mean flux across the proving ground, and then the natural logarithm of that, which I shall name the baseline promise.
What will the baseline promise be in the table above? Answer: 2.96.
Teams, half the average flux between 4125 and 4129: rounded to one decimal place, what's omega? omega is 10.7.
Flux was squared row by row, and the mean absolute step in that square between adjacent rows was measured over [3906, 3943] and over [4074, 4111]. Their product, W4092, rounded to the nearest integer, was 2629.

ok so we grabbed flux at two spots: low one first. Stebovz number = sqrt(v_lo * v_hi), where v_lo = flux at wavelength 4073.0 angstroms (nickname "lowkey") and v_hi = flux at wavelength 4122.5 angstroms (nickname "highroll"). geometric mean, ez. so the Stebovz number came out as 21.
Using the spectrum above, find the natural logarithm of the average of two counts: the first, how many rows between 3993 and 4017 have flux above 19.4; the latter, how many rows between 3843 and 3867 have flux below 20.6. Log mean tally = 2.4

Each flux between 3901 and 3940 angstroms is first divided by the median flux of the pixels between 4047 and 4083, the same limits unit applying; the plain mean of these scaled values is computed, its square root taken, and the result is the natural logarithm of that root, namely -0.23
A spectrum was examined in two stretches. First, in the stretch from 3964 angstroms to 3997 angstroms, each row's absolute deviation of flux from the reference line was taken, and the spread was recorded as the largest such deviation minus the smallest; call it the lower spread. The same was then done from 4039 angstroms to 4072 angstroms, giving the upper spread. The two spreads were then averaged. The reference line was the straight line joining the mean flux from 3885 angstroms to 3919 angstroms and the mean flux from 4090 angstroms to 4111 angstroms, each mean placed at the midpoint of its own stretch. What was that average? 9.3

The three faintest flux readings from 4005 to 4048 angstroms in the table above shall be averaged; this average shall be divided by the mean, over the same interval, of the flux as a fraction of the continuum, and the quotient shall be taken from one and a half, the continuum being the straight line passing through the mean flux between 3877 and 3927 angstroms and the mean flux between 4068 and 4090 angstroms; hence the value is -13.9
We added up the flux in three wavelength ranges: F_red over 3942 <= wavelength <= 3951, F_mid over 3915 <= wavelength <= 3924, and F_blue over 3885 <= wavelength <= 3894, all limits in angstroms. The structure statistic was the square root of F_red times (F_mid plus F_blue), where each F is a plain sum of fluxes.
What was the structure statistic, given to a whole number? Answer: 124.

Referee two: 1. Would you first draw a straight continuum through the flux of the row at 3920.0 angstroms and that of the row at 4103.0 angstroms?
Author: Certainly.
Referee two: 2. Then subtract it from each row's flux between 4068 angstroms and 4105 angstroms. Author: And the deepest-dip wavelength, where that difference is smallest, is 4101.5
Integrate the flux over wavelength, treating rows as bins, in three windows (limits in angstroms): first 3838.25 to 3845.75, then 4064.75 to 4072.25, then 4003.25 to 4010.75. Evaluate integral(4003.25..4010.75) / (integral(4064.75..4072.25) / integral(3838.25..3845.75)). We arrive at 98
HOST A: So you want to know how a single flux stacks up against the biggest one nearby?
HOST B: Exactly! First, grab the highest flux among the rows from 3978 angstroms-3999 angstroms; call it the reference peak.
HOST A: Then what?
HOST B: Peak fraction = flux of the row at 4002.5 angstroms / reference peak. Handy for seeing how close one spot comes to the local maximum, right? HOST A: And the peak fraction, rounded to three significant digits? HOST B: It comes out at 1.00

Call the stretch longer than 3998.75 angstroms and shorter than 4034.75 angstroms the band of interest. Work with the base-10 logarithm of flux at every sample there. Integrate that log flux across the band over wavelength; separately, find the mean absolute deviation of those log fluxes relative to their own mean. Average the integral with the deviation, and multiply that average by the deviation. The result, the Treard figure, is 0.79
